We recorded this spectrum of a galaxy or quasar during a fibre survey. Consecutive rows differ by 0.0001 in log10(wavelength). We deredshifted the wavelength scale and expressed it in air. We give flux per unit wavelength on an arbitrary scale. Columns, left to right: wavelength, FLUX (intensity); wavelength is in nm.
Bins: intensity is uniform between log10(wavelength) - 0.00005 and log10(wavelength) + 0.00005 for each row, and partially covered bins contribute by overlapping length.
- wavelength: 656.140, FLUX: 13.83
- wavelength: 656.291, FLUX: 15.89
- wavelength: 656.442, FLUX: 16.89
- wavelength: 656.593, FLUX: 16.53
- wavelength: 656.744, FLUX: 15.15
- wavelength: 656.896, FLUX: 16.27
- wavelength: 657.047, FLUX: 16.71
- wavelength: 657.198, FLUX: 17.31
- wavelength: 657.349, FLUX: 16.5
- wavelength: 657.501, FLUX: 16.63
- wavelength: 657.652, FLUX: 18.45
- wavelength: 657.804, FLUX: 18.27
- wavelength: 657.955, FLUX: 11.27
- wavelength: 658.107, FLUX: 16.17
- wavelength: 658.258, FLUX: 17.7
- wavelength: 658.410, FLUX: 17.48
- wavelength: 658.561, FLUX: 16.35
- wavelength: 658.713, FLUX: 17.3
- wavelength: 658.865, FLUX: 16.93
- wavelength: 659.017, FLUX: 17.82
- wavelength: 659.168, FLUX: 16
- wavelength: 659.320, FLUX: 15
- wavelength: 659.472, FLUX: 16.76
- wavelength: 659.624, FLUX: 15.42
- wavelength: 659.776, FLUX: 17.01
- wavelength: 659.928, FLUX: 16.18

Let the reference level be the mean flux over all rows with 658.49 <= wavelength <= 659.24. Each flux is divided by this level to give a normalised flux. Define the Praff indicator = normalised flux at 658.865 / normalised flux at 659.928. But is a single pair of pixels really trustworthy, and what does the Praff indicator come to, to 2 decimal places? 1.05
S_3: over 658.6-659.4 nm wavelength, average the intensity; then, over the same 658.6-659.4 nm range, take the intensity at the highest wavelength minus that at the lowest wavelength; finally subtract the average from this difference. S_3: -18.9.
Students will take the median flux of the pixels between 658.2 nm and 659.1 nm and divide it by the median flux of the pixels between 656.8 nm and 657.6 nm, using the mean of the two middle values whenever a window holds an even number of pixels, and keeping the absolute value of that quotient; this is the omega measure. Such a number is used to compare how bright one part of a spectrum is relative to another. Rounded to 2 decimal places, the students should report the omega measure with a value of 1.05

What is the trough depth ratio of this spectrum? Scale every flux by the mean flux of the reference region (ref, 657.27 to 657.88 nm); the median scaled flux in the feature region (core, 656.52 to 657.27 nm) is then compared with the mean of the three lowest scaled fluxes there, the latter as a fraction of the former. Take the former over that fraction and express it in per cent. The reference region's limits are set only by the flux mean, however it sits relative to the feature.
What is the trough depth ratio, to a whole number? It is 98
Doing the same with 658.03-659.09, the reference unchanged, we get 104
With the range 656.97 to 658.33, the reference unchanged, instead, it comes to 109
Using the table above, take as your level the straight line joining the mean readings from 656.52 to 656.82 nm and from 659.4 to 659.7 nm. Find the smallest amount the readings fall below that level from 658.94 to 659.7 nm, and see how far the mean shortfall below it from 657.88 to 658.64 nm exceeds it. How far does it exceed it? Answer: 2.0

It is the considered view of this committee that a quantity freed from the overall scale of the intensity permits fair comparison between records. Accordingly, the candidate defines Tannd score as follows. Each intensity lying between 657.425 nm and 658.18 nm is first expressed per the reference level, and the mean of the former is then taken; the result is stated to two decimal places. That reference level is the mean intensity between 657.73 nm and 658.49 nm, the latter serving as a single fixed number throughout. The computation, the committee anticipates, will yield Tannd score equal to 1.00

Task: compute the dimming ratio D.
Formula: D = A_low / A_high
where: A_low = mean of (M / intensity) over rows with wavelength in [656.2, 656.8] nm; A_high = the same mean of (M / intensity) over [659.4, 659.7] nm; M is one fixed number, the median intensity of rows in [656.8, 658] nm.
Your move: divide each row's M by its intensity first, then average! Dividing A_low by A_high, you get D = 1.00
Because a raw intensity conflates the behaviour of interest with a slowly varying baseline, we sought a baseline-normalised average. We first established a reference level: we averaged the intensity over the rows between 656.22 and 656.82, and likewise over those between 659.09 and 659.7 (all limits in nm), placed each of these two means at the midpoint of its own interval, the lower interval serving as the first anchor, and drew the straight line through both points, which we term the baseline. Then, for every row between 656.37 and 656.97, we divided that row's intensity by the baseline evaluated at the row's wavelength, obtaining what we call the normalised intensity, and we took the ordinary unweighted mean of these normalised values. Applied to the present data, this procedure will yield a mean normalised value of 1.01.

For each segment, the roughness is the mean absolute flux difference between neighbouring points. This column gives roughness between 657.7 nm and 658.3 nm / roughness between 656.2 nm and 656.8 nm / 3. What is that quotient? 1.6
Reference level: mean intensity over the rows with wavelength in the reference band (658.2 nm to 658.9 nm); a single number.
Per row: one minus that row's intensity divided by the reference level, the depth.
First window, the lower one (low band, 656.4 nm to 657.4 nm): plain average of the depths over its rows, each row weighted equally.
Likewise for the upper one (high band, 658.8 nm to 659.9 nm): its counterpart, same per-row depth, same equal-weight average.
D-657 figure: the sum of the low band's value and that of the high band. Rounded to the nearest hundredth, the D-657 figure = 0.08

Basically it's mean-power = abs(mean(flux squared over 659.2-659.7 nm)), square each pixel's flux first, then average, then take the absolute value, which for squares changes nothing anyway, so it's 248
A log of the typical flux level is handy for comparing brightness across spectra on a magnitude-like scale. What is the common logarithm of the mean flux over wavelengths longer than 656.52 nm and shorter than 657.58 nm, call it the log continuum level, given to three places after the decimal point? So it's 1.216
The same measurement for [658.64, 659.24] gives 1.231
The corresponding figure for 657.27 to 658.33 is 1.216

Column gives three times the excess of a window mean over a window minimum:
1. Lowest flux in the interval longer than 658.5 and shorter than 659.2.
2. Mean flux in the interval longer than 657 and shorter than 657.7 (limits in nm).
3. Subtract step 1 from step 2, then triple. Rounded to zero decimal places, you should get 3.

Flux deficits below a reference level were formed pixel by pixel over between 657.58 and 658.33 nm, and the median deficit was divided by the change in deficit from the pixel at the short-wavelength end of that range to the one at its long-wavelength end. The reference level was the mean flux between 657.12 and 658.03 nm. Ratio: -1.7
